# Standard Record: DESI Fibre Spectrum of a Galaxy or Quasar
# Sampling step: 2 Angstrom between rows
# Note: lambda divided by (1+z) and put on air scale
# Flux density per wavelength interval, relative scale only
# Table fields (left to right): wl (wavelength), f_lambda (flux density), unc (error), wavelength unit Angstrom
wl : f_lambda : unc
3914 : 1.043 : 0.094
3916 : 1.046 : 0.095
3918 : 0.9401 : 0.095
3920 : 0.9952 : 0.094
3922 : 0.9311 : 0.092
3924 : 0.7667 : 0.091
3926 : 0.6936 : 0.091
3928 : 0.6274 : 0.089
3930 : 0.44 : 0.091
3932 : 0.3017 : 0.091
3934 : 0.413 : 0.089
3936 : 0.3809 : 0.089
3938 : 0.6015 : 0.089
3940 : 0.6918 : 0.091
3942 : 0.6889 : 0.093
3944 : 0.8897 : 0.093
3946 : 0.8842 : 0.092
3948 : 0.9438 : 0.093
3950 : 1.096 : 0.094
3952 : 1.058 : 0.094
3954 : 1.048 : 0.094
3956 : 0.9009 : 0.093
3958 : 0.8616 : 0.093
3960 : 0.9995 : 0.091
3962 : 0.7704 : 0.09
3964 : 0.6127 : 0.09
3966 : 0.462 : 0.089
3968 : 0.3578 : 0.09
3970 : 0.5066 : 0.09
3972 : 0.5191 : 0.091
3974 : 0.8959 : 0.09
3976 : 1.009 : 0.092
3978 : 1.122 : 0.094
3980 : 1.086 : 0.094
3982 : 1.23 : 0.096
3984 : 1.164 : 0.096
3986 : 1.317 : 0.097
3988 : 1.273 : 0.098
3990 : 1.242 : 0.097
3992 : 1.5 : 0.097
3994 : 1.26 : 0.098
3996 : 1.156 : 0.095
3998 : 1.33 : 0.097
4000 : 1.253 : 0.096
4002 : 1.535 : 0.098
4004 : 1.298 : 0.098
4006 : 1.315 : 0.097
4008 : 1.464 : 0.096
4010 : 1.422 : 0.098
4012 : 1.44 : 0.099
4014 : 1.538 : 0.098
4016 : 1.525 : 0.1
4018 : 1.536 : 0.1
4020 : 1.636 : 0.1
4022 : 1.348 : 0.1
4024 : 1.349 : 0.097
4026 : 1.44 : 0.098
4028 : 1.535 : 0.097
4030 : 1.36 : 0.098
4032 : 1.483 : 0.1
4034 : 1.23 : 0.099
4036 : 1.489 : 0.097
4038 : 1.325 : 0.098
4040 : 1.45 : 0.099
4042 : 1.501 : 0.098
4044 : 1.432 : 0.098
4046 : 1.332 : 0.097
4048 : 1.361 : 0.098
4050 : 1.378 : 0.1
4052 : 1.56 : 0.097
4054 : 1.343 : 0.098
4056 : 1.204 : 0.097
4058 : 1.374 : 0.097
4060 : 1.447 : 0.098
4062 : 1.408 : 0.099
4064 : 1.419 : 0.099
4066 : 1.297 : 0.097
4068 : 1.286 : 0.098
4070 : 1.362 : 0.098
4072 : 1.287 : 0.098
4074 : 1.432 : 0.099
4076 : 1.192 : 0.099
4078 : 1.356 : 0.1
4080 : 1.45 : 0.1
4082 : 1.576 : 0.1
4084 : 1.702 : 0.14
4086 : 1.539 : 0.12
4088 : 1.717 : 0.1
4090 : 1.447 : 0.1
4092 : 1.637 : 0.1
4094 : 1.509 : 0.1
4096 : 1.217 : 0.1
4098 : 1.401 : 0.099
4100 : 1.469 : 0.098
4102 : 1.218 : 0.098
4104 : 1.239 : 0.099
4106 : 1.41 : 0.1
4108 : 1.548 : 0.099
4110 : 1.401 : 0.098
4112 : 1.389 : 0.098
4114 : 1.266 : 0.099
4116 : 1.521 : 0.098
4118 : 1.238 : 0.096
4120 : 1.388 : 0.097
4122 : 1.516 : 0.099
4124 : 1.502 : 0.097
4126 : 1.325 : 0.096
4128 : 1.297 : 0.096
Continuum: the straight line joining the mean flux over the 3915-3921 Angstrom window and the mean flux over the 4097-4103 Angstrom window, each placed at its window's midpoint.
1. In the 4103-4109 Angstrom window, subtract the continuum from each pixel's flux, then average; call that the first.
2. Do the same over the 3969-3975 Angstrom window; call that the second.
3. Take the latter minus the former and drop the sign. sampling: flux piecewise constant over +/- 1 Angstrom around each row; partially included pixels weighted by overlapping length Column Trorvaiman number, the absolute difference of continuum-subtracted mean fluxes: 0.49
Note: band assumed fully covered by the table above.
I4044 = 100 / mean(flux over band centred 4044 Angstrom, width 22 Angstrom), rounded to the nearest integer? 71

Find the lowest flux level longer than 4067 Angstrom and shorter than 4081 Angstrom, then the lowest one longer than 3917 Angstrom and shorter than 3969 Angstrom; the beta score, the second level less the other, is -0.89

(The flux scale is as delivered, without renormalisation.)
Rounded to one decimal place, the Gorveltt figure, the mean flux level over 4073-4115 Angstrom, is 1.4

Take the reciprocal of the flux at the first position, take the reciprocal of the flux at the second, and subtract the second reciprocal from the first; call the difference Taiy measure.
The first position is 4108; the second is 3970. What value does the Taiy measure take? -1.3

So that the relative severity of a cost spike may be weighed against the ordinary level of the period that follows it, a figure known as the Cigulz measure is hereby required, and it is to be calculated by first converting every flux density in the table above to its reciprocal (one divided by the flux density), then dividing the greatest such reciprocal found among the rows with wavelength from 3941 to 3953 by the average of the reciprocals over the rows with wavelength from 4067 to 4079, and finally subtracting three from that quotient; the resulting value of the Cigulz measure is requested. -1.1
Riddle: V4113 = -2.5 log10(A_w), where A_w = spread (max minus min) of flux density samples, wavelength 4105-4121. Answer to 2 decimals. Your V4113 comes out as 1.27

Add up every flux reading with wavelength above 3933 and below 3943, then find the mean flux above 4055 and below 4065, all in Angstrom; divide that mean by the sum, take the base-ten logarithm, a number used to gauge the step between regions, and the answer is -0.31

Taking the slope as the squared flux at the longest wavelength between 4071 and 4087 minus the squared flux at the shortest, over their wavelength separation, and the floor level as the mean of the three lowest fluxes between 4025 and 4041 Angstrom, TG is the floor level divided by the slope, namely 26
